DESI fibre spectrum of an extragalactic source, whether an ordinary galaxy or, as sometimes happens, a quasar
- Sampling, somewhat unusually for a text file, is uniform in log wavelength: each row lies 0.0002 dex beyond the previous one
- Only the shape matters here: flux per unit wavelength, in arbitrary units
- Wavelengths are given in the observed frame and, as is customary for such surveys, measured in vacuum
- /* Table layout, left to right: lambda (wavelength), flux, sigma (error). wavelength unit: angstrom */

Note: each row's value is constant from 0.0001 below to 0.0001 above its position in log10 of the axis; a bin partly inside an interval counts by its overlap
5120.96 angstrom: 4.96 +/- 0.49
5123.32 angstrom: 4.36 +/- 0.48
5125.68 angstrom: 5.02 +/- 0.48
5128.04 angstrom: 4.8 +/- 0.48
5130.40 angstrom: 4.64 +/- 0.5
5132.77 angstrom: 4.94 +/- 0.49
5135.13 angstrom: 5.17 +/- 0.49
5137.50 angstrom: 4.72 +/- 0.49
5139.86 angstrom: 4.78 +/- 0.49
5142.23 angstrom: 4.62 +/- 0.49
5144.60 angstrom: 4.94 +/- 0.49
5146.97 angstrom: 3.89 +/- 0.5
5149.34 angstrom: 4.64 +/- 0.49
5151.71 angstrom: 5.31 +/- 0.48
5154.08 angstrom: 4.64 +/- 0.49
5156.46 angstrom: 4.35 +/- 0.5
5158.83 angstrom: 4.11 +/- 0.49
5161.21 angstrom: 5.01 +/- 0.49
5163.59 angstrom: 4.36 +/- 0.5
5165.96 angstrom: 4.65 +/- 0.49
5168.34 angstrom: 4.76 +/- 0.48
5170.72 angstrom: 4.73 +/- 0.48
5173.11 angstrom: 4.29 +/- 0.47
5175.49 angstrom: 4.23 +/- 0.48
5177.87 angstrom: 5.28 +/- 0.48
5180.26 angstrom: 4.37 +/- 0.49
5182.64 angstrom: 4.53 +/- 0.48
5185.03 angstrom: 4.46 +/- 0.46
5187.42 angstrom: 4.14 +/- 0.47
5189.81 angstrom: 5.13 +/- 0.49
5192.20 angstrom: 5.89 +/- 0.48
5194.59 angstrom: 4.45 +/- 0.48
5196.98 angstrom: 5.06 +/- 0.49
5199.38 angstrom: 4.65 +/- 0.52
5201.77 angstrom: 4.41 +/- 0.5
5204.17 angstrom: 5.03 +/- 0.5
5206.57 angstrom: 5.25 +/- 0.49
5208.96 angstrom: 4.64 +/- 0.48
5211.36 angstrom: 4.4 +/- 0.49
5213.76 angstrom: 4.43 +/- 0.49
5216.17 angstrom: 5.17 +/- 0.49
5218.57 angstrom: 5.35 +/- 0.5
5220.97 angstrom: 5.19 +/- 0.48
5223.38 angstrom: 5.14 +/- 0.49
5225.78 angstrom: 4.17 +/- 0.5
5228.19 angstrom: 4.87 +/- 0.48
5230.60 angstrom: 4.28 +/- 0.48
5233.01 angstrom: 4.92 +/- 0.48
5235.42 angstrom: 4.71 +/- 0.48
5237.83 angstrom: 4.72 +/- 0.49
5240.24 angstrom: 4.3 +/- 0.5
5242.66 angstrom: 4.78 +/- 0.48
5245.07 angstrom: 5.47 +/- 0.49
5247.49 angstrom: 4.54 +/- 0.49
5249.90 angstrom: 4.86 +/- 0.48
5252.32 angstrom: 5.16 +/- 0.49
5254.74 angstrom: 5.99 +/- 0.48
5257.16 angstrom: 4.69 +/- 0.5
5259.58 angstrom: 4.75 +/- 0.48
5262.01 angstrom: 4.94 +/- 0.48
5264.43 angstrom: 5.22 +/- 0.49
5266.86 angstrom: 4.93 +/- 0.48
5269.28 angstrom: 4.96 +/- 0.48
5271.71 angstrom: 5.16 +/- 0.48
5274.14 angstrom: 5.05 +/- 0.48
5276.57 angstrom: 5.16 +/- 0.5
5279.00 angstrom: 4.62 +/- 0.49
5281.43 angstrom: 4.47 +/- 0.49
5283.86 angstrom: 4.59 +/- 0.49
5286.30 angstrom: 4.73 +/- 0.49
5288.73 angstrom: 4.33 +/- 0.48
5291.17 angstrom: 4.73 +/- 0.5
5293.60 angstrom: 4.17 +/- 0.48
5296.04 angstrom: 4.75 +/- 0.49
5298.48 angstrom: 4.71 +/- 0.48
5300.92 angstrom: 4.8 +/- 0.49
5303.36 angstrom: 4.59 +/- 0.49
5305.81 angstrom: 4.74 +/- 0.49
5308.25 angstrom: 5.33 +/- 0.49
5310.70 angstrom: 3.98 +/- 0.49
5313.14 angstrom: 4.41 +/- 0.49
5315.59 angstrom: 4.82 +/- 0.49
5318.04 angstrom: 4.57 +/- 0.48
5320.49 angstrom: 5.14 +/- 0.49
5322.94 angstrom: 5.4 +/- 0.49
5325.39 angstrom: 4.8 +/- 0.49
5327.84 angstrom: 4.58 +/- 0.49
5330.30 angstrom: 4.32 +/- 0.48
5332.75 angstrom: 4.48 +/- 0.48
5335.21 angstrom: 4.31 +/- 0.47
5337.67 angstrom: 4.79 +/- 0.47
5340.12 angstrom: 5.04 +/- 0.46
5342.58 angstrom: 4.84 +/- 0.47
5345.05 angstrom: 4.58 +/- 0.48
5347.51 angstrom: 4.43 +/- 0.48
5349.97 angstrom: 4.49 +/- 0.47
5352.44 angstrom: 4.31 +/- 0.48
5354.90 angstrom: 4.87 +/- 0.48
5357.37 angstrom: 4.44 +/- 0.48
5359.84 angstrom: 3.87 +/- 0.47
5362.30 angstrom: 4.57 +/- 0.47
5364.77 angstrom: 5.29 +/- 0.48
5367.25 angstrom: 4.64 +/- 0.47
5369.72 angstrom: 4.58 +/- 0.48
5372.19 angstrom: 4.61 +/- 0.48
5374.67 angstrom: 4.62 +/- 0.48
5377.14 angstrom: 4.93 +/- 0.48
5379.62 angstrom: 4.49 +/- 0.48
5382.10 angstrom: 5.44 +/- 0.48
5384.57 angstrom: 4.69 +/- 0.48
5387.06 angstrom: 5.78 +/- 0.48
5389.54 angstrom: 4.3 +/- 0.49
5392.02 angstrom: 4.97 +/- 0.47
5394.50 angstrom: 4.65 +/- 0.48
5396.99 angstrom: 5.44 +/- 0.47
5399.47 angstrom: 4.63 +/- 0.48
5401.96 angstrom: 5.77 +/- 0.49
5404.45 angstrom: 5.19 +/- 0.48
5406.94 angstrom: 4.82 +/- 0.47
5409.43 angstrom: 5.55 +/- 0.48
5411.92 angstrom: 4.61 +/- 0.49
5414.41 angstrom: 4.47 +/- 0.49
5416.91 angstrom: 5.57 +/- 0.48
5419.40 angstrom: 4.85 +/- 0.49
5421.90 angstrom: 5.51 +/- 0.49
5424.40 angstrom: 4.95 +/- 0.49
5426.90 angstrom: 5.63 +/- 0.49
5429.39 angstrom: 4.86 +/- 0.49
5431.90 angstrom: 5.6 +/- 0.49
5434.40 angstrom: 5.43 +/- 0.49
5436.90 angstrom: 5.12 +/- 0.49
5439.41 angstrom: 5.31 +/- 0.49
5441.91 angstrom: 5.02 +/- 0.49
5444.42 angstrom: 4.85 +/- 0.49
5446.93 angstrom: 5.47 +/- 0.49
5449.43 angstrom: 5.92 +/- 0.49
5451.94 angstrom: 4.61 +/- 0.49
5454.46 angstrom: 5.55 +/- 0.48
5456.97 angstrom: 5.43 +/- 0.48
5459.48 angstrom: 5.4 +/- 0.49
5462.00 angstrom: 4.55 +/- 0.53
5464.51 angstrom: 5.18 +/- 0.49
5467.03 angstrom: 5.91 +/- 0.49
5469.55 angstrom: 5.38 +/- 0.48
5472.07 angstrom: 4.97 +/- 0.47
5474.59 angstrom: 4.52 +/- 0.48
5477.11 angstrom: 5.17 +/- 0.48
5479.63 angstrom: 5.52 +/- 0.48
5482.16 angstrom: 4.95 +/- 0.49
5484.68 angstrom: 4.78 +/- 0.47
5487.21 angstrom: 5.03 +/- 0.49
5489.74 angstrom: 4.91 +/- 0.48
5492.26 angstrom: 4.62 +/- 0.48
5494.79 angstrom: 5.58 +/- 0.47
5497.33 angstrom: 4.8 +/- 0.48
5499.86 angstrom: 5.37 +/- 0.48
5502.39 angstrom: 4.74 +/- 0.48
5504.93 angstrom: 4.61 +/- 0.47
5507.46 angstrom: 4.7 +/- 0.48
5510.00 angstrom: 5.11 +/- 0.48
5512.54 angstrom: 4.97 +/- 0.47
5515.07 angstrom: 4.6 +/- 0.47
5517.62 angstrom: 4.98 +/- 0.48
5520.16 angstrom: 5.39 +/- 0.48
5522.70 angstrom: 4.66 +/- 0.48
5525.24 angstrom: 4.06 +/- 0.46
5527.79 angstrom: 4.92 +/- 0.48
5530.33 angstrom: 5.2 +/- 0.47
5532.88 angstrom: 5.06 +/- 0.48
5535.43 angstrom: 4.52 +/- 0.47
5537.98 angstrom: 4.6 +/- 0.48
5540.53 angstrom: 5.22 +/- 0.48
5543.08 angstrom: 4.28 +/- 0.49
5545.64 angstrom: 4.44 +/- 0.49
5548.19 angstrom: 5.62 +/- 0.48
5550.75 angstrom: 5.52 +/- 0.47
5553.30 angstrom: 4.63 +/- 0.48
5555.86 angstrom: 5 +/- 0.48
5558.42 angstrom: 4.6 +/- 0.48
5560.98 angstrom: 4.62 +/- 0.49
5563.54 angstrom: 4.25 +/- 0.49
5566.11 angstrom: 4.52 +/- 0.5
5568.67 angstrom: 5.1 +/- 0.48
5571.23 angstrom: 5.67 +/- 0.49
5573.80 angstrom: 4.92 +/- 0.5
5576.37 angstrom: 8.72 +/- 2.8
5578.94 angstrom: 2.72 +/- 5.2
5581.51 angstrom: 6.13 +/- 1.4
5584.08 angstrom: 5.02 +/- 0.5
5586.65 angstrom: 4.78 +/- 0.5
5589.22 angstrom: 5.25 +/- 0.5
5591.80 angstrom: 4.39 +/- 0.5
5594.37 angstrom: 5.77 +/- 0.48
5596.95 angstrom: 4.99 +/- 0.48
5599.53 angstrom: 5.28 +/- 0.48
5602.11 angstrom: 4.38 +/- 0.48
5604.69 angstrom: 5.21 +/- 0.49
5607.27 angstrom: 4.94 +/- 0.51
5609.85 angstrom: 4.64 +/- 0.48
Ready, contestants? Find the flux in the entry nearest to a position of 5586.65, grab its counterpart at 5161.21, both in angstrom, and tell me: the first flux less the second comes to -0.2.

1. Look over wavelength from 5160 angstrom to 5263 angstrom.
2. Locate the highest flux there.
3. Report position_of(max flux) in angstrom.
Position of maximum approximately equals 5254.74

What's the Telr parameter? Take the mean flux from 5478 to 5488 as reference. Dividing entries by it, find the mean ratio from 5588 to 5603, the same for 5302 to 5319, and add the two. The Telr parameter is 1.90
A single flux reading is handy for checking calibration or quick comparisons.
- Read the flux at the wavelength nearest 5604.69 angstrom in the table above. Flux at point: 5.21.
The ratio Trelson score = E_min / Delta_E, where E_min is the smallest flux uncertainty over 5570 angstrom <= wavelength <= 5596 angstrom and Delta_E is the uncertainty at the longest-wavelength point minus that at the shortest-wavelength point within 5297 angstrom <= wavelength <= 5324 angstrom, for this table 48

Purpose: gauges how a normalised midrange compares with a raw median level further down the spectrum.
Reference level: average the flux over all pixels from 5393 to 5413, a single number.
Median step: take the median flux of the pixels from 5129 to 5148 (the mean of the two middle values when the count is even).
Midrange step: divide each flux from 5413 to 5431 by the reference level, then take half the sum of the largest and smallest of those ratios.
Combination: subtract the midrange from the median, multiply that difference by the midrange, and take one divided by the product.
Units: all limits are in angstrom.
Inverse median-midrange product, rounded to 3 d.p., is 0.268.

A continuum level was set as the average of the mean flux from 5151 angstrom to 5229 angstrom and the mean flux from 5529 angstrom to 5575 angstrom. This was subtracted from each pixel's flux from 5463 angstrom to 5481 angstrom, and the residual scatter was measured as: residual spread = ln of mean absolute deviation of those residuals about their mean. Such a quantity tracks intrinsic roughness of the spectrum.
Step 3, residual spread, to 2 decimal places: -1.15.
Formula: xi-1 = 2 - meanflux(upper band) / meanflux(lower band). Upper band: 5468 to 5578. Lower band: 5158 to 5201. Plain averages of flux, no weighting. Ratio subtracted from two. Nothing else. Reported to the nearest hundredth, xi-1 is 0.93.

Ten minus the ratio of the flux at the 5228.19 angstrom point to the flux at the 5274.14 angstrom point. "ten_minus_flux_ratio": 9.04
